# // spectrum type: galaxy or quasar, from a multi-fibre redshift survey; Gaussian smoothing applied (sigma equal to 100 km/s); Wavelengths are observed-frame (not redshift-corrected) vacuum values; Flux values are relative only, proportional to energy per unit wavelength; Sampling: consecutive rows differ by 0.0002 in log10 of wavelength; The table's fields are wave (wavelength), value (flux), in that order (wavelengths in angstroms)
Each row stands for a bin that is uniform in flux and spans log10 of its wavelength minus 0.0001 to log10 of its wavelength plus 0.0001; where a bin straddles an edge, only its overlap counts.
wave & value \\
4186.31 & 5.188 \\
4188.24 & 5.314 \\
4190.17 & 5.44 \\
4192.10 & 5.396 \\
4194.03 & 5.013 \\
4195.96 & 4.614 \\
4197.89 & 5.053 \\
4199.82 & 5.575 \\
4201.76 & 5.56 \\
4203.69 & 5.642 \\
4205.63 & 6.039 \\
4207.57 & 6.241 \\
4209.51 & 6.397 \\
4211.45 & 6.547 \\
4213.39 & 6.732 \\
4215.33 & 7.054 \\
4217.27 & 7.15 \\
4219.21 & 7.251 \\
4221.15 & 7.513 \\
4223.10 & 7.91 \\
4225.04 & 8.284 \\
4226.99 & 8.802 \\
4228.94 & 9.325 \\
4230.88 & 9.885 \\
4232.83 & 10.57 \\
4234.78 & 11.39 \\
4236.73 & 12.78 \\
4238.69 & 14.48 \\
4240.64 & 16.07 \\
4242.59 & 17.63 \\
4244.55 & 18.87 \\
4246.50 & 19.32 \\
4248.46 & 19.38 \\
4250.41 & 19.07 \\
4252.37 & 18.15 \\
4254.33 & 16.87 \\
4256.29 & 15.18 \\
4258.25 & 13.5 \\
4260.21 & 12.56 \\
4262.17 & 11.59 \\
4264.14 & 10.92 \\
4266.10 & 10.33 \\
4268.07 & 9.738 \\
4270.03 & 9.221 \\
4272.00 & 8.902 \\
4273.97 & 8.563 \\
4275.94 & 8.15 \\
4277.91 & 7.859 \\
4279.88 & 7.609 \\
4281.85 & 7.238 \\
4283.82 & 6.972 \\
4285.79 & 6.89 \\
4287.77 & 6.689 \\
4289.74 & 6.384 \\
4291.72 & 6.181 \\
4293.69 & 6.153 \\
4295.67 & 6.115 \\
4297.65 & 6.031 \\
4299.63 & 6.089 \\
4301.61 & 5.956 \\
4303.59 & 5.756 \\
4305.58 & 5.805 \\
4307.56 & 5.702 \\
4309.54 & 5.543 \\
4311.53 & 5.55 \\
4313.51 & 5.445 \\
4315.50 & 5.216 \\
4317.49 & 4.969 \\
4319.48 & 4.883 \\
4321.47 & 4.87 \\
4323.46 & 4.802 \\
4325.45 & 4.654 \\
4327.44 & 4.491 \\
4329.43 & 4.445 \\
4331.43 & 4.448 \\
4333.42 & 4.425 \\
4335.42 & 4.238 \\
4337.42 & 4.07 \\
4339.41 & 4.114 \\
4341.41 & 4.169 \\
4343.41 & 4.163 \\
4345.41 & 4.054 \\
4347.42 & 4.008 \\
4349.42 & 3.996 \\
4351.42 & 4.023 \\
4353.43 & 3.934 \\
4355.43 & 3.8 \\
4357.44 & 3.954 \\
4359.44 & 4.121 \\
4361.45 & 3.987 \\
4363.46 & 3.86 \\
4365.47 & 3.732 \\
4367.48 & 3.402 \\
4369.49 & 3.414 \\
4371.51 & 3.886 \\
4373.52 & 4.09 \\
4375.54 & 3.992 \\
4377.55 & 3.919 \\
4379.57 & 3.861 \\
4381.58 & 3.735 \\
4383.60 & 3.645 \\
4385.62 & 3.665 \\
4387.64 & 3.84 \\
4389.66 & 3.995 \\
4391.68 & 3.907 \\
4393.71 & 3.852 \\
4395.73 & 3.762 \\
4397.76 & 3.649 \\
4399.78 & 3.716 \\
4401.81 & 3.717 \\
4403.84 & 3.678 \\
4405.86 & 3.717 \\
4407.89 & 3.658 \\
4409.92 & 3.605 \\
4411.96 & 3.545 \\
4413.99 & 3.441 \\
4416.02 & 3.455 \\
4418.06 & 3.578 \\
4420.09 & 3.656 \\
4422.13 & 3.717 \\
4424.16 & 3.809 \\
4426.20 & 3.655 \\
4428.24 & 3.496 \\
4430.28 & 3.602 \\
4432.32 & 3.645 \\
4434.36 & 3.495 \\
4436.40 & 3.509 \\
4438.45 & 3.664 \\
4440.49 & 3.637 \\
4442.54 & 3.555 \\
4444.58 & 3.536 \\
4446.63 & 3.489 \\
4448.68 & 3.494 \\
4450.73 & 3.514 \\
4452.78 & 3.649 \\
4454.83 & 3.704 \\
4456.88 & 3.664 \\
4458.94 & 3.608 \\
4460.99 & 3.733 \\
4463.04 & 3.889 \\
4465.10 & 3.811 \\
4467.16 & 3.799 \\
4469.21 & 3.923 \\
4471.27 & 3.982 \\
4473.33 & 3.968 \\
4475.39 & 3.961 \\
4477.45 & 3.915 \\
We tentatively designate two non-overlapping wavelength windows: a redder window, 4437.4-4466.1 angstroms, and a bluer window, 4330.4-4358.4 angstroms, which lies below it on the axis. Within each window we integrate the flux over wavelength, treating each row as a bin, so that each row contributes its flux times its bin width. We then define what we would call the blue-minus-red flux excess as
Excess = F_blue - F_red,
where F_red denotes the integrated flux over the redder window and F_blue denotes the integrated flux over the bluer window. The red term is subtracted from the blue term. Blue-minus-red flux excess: 10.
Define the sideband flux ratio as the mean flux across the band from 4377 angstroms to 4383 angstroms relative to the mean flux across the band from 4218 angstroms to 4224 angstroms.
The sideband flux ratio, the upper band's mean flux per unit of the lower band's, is 0.51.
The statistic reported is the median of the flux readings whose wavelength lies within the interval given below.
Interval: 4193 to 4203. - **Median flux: 5.1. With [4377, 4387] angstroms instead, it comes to 3.7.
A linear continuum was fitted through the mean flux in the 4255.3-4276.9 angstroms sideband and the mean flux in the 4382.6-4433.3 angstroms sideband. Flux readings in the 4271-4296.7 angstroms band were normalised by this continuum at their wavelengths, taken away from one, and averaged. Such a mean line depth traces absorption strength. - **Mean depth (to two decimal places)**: 0.27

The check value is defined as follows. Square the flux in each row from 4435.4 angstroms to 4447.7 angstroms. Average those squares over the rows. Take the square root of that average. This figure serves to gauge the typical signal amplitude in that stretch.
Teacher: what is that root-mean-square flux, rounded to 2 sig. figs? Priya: 3.6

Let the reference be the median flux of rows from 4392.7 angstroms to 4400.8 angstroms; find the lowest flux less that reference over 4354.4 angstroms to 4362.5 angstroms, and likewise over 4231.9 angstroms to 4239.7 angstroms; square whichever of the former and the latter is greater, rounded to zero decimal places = 47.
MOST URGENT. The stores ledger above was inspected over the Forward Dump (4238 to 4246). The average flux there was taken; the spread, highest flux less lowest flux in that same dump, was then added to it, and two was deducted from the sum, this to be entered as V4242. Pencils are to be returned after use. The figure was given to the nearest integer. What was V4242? 19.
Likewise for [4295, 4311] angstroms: 4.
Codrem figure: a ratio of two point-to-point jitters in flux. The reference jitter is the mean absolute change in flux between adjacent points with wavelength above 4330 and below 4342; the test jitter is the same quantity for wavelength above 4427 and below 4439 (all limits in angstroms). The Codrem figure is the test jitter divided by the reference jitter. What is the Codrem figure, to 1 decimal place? 1.0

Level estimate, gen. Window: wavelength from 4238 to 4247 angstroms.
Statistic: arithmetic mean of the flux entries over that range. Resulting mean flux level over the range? 17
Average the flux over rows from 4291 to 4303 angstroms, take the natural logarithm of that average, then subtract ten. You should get -8.2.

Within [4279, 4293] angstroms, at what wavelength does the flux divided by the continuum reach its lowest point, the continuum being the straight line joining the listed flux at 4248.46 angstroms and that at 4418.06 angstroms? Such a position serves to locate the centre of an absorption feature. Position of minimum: 4291.72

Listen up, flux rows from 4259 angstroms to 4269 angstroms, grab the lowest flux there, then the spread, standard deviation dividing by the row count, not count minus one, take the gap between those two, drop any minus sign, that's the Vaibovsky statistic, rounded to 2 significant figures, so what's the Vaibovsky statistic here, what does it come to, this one 8.8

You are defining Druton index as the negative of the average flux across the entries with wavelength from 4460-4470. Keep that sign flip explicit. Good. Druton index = -3.8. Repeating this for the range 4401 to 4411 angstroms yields -3.7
